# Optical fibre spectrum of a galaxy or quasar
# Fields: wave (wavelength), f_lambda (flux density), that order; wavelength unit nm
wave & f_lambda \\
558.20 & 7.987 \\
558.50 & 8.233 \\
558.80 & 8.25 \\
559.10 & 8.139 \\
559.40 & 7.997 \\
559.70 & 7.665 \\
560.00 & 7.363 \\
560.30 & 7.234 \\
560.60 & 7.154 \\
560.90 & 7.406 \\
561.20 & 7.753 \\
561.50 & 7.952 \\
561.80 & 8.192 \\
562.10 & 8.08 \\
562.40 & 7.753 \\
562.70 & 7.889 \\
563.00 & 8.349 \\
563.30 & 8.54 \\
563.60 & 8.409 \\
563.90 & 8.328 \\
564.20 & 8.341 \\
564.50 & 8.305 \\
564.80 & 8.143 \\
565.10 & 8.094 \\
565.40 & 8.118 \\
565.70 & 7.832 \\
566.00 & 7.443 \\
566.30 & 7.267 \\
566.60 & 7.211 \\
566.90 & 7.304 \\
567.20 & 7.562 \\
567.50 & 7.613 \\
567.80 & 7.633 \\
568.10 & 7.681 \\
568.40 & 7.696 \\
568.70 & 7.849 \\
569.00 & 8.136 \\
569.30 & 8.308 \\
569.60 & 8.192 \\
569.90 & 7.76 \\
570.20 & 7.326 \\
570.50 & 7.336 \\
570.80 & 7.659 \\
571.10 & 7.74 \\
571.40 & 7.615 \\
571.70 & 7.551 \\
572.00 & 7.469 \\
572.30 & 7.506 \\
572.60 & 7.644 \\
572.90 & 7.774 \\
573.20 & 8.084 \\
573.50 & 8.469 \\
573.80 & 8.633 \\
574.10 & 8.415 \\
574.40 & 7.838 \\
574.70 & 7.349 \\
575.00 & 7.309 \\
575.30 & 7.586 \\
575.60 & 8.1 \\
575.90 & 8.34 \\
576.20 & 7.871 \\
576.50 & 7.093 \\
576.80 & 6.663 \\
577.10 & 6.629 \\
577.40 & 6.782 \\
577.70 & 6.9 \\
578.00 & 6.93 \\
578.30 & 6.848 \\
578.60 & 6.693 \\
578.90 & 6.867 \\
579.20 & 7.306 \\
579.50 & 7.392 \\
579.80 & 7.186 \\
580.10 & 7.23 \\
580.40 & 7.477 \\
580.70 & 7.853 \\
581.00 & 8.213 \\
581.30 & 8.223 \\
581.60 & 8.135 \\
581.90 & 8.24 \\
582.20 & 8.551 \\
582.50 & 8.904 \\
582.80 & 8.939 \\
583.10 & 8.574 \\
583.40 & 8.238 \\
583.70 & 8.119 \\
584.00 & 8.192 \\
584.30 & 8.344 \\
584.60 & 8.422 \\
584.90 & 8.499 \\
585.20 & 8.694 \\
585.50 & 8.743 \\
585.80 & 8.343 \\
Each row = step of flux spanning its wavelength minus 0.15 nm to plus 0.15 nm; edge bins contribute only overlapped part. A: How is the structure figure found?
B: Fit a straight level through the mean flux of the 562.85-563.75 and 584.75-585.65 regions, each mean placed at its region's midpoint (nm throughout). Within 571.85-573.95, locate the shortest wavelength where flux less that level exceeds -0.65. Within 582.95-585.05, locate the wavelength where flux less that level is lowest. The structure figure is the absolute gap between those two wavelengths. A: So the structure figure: 10.50 nm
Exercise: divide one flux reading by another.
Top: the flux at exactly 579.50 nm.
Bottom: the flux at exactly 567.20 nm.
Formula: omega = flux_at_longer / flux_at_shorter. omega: 0.98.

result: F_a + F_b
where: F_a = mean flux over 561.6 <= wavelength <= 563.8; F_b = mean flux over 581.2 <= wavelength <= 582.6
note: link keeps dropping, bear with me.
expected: 16.6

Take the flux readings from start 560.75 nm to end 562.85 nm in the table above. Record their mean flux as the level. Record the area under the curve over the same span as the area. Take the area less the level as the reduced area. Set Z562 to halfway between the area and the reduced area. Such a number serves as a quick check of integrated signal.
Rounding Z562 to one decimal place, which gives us 12.6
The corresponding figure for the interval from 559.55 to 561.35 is 9.7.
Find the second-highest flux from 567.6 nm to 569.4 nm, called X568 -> 8.136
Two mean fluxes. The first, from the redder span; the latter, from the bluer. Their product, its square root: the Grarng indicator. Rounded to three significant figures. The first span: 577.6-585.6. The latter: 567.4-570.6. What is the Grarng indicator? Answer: 7.85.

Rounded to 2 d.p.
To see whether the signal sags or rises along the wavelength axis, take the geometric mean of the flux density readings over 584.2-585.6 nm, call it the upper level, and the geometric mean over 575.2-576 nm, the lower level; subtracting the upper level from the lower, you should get -0.54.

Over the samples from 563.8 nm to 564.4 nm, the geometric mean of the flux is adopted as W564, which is 8.3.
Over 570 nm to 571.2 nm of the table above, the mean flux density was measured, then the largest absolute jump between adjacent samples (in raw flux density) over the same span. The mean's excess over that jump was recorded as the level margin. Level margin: 7.19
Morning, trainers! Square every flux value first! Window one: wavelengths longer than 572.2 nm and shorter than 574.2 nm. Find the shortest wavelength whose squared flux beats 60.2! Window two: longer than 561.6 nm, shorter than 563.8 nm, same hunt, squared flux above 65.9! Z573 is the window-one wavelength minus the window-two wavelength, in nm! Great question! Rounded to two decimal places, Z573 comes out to 11.10 nm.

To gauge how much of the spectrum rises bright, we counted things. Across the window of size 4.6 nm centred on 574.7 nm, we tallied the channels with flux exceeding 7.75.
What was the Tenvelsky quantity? 9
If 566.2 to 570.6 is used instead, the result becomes 5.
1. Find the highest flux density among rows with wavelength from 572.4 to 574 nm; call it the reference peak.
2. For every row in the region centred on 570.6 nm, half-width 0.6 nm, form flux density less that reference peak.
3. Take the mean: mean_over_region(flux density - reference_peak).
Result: -1.12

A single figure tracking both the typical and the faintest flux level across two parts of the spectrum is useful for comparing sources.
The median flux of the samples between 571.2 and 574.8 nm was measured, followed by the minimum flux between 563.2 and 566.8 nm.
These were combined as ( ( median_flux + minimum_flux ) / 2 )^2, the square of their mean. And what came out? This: 55.7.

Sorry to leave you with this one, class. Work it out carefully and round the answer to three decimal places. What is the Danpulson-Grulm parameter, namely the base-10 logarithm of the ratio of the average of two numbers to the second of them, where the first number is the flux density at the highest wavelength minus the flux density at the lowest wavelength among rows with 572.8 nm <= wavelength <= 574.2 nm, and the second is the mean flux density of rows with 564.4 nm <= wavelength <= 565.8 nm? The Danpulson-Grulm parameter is -0.268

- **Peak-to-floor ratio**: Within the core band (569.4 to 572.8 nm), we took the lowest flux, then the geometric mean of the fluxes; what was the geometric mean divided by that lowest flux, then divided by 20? 0.0520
